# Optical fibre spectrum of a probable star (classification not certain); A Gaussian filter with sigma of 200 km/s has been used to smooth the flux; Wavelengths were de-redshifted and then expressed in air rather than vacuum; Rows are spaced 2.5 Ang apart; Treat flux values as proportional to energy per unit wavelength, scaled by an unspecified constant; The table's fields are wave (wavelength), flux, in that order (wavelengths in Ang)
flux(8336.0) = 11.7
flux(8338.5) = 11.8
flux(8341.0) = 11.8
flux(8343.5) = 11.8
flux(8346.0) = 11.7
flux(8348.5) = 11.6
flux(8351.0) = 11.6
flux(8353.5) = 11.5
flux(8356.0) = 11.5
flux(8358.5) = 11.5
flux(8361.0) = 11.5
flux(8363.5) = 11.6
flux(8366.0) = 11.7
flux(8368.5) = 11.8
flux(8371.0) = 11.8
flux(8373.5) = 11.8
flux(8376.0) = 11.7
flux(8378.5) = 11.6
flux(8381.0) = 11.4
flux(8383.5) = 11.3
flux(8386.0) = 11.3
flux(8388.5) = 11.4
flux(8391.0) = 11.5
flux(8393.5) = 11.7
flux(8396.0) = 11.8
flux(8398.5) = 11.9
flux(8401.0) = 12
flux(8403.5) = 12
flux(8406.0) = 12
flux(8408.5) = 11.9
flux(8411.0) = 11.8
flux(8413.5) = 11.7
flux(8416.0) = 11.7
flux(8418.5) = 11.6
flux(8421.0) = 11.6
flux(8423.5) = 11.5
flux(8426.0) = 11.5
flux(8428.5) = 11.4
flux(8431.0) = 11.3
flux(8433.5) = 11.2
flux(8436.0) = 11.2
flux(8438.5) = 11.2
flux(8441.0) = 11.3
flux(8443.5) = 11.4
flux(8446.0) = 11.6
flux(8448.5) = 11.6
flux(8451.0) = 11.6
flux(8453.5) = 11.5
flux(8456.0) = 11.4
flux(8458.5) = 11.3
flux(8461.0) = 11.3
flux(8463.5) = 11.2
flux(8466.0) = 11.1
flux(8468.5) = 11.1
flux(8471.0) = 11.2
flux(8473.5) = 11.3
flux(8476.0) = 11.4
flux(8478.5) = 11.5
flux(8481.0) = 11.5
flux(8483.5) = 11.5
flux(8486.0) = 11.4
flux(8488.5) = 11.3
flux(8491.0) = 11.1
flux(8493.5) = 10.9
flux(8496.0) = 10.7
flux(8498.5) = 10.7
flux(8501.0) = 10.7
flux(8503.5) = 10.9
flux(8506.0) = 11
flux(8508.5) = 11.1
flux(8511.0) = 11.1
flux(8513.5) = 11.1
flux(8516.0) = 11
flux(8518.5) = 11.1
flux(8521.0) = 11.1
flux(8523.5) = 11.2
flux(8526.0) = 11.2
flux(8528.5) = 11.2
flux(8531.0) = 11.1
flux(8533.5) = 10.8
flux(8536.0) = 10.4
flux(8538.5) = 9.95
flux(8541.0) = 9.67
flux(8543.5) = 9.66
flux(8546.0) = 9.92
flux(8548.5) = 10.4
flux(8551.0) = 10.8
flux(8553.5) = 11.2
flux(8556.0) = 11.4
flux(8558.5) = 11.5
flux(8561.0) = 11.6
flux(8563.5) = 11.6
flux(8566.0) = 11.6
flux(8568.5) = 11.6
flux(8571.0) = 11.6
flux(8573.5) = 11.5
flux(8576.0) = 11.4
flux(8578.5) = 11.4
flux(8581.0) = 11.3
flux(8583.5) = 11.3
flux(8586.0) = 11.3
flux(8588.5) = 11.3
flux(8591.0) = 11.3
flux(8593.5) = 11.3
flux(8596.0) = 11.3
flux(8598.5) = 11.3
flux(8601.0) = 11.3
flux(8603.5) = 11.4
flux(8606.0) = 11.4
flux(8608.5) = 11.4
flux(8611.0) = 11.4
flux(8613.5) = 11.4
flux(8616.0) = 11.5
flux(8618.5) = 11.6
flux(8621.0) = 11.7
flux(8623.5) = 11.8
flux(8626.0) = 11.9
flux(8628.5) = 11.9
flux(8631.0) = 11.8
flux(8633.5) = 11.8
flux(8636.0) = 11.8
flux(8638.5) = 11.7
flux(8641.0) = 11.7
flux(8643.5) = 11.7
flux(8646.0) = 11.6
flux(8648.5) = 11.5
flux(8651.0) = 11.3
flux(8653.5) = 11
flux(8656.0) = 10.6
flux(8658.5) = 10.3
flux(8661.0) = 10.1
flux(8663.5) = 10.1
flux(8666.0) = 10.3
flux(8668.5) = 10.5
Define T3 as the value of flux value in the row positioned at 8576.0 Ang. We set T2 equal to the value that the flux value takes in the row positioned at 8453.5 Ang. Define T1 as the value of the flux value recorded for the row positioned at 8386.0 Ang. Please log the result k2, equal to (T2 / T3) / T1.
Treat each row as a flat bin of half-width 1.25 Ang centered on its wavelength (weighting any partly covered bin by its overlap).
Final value 0.0893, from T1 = 11.3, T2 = 11.5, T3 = 11.4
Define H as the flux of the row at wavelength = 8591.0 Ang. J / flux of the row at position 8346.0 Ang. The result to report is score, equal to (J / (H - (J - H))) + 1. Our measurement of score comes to 2.07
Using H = 11.3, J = 11.7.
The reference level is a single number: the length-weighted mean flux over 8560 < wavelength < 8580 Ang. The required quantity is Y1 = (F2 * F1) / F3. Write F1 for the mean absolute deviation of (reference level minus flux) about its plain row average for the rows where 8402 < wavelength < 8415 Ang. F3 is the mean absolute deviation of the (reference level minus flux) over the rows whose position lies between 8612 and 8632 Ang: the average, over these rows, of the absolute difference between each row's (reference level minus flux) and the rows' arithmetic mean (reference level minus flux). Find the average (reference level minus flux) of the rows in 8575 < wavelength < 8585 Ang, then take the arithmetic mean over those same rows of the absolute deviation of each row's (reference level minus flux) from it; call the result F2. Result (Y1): 0.03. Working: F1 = 0.104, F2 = 0.05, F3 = 0.150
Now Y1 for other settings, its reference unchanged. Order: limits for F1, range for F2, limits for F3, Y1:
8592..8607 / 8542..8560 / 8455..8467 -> 0.30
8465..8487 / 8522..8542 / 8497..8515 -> 0.48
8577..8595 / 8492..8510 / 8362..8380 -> 0.04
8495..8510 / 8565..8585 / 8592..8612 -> 0.34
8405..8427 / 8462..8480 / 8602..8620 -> 0.27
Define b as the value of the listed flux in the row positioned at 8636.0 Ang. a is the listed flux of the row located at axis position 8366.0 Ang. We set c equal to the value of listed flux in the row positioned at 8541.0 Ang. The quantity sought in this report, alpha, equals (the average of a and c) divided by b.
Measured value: 0.91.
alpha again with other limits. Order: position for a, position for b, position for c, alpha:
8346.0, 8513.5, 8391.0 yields 1.05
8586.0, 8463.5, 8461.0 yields 1.01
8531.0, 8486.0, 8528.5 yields 0.98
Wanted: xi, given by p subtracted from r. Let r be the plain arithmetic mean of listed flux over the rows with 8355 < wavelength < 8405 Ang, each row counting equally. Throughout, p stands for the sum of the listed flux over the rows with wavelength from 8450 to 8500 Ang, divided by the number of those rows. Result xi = 0.4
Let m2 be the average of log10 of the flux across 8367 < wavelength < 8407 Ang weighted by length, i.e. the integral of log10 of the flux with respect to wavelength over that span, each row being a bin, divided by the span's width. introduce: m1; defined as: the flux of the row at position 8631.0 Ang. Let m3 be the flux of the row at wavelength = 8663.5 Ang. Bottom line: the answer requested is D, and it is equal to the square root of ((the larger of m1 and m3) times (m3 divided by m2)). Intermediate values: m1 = 11.8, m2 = 1.068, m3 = 10.1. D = 10.6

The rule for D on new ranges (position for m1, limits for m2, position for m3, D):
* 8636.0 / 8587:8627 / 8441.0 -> 11.2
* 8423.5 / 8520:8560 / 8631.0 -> 11.6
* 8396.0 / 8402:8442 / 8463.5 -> 11.2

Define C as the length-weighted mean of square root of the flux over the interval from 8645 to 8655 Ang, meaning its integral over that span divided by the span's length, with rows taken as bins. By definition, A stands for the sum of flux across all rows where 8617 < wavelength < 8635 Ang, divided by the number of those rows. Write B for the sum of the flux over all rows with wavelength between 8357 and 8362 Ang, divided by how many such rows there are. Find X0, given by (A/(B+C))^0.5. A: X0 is 0.89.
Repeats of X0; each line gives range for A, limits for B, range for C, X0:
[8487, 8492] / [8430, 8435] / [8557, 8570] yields 0.87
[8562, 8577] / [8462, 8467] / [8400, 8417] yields 0.89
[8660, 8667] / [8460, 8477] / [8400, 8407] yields 0.83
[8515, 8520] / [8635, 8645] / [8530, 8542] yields 0.86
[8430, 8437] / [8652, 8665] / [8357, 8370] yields 0.90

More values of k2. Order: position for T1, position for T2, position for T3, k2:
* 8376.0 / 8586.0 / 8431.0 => 0.0855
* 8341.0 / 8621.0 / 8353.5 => 0.0862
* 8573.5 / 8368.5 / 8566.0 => 0.0885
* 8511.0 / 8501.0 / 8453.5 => 0.0838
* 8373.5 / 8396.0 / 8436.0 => 0.0893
